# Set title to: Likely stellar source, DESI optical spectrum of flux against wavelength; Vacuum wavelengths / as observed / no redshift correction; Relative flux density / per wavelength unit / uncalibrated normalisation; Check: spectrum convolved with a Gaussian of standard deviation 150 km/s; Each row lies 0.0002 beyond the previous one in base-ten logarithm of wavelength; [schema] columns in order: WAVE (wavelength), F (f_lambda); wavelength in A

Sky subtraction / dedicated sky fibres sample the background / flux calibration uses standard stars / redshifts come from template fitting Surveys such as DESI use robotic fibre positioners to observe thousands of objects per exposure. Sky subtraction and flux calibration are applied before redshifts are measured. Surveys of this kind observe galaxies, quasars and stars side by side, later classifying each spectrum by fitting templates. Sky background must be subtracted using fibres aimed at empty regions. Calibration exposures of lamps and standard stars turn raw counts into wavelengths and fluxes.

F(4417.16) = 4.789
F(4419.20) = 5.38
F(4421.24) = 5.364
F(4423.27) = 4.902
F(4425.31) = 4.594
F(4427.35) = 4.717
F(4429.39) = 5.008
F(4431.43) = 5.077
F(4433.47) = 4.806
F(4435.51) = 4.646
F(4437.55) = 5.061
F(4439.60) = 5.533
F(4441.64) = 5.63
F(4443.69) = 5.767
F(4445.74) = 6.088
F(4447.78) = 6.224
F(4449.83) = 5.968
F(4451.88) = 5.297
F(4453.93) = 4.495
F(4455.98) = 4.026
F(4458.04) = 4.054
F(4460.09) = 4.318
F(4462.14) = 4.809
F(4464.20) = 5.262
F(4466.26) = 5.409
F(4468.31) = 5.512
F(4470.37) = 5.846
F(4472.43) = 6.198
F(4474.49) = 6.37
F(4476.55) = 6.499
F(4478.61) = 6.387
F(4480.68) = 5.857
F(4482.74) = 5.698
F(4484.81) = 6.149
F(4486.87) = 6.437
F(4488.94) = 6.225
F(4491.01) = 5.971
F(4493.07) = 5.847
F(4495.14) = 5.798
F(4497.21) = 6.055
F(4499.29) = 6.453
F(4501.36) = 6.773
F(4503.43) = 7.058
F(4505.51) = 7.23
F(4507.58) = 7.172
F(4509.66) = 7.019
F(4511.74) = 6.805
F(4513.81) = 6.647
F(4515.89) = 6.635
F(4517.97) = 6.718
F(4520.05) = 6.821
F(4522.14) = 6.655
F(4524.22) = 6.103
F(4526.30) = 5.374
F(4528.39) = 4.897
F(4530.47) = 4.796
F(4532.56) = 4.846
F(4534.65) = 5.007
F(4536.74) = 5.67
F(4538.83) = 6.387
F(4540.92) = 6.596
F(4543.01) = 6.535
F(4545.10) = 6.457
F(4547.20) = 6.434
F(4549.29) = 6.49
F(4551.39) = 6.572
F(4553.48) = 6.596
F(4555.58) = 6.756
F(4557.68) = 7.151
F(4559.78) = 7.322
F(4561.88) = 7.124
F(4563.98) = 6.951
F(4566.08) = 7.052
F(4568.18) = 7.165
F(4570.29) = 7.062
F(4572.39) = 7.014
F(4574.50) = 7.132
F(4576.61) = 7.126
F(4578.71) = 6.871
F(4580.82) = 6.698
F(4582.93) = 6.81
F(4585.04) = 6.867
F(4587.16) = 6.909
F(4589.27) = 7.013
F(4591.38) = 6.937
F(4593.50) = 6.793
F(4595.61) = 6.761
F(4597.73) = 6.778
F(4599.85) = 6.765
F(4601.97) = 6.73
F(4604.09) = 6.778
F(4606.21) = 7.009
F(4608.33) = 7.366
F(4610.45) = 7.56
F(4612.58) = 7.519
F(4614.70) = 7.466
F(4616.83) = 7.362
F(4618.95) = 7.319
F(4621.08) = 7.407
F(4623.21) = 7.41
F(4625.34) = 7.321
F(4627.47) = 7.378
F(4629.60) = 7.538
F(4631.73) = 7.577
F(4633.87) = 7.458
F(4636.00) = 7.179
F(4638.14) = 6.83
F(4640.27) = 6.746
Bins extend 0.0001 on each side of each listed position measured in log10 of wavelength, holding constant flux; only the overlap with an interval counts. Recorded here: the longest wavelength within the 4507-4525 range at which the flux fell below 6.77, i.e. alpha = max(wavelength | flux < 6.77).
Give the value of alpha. 4524.22 A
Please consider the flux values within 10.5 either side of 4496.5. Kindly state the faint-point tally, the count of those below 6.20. 4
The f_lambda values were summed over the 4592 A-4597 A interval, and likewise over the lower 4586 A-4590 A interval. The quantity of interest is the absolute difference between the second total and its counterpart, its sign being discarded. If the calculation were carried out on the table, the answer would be 0.4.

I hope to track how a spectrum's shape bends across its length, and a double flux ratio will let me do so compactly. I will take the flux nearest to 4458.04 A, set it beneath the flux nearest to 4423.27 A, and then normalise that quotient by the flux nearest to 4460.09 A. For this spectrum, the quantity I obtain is 0.28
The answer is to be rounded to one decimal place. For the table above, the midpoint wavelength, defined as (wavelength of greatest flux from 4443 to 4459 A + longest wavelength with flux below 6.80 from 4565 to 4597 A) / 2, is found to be 4521.7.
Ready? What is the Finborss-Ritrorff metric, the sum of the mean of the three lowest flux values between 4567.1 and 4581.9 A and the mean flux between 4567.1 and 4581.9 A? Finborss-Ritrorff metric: 13.9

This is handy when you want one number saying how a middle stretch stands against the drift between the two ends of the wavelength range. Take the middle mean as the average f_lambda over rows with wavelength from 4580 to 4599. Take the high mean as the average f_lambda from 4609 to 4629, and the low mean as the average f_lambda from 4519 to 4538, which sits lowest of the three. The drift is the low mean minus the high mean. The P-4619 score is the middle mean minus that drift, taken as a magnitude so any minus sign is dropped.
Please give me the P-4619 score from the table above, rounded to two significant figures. 8.7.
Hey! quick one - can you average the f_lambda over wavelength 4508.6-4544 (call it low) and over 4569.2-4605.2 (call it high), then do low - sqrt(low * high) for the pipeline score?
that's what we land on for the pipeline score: -0.39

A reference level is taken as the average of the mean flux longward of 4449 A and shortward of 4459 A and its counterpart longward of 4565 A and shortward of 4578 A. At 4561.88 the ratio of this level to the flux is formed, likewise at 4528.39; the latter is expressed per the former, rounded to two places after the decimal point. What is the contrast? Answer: 1.45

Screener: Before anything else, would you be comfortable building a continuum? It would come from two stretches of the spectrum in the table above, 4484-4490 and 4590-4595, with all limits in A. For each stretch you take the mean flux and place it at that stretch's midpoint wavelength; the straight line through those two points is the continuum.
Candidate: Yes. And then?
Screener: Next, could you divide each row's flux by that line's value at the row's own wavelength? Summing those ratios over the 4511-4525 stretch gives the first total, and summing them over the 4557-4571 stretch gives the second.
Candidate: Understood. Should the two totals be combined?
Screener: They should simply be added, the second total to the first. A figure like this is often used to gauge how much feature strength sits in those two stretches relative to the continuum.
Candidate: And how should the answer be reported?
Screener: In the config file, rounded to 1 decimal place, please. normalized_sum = 14.6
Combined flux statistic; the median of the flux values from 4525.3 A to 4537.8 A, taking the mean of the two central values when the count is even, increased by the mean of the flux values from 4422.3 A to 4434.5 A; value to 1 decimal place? 9.8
